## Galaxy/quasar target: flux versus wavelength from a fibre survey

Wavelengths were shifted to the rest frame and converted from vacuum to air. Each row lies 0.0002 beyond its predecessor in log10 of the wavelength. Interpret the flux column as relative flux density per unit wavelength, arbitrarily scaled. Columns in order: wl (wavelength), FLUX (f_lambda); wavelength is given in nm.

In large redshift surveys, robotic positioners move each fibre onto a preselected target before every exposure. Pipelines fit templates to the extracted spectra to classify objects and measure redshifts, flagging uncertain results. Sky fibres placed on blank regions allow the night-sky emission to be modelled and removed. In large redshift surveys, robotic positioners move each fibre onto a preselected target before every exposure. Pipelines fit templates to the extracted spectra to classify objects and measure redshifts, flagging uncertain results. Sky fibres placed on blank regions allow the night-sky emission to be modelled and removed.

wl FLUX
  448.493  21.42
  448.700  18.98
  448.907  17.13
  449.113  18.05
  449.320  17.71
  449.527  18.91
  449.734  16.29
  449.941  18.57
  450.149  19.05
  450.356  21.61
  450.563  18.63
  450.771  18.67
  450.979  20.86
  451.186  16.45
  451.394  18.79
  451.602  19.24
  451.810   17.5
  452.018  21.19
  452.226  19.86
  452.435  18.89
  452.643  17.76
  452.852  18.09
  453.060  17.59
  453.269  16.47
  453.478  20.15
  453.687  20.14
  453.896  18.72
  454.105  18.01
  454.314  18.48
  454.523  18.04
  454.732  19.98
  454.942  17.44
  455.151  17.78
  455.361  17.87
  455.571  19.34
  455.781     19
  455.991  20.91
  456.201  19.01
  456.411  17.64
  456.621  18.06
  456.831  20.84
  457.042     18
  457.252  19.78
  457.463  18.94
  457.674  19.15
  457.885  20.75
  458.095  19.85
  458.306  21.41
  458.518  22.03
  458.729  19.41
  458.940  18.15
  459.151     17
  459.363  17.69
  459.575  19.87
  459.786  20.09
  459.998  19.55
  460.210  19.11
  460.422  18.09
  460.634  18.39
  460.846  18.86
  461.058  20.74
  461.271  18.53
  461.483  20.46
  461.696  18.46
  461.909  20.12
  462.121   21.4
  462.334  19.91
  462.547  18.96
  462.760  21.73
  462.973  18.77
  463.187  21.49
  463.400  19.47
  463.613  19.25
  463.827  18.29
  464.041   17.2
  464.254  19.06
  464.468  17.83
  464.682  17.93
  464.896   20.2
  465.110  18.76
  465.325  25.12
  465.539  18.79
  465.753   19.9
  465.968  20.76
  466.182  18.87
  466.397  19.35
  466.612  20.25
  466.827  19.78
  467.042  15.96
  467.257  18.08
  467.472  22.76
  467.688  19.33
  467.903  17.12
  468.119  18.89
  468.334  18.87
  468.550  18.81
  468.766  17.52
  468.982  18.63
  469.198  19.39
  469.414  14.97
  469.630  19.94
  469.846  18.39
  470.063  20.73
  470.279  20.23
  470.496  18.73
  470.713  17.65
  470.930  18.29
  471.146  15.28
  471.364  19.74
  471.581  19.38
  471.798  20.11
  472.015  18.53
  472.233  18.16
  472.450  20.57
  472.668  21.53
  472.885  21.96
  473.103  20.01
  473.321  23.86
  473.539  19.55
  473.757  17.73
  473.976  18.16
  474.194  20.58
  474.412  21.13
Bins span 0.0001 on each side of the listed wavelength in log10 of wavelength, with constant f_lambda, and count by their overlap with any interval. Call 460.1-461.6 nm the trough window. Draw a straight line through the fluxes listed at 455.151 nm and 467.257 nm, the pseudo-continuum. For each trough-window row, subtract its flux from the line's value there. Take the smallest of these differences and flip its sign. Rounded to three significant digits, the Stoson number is 2.81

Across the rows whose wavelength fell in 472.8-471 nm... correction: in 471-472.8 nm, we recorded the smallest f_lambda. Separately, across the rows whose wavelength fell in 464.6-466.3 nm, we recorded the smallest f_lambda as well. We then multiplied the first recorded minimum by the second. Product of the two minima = 274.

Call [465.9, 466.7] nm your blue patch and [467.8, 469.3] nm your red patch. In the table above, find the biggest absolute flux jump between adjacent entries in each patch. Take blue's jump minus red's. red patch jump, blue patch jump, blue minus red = 0.1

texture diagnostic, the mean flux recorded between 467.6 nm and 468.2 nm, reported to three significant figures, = 18.4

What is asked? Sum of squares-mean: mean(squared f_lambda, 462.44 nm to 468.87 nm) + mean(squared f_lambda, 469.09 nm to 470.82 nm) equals 730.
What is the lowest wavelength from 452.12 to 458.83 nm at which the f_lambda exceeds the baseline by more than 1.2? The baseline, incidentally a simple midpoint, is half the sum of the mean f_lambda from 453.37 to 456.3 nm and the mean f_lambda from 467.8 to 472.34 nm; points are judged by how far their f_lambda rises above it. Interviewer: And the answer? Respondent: 453.478 nm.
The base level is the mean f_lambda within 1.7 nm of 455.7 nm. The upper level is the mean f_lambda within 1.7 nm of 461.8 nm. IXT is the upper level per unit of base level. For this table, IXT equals 1.05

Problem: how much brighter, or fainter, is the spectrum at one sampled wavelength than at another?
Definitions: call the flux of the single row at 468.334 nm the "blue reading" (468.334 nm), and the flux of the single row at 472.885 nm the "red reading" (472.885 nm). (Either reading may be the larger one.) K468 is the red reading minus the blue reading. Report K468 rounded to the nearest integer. 3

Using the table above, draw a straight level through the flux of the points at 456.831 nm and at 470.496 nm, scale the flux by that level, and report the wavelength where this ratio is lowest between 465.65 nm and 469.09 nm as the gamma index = 467.042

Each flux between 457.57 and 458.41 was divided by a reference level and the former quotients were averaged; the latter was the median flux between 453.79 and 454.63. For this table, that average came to 1.11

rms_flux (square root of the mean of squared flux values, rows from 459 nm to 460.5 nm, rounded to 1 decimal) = 18.8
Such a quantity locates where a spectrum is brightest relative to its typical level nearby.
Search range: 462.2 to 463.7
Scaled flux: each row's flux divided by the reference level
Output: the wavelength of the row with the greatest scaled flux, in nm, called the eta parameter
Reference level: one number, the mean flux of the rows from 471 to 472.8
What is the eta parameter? 462.760 nm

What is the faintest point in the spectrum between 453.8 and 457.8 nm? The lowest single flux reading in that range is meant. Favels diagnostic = 17.44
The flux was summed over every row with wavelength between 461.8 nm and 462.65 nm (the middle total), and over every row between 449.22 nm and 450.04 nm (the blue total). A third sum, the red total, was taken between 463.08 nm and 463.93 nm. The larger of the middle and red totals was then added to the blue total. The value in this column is 152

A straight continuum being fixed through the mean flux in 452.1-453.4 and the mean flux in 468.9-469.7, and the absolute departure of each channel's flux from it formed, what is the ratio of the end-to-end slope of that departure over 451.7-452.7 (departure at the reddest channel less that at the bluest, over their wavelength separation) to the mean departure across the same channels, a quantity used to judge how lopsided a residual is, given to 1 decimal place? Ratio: -0.2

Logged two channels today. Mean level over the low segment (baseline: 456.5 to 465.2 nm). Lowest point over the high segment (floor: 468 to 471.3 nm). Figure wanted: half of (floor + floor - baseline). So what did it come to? 5.3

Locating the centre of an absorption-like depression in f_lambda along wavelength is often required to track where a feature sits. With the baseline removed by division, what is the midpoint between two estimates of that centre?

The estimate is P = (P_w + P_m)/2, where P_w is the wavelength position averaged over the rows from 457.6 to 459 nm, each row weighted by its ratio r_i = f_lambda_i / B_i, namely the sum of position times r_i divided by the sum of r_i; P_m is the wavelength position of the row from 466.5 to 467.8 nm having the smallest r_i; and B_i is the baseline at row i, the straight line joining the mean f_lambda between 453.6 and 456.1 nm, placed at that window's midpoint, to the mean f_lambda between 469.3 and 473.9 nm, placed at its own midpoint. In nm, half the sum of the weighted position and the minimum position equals 462.67 nm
